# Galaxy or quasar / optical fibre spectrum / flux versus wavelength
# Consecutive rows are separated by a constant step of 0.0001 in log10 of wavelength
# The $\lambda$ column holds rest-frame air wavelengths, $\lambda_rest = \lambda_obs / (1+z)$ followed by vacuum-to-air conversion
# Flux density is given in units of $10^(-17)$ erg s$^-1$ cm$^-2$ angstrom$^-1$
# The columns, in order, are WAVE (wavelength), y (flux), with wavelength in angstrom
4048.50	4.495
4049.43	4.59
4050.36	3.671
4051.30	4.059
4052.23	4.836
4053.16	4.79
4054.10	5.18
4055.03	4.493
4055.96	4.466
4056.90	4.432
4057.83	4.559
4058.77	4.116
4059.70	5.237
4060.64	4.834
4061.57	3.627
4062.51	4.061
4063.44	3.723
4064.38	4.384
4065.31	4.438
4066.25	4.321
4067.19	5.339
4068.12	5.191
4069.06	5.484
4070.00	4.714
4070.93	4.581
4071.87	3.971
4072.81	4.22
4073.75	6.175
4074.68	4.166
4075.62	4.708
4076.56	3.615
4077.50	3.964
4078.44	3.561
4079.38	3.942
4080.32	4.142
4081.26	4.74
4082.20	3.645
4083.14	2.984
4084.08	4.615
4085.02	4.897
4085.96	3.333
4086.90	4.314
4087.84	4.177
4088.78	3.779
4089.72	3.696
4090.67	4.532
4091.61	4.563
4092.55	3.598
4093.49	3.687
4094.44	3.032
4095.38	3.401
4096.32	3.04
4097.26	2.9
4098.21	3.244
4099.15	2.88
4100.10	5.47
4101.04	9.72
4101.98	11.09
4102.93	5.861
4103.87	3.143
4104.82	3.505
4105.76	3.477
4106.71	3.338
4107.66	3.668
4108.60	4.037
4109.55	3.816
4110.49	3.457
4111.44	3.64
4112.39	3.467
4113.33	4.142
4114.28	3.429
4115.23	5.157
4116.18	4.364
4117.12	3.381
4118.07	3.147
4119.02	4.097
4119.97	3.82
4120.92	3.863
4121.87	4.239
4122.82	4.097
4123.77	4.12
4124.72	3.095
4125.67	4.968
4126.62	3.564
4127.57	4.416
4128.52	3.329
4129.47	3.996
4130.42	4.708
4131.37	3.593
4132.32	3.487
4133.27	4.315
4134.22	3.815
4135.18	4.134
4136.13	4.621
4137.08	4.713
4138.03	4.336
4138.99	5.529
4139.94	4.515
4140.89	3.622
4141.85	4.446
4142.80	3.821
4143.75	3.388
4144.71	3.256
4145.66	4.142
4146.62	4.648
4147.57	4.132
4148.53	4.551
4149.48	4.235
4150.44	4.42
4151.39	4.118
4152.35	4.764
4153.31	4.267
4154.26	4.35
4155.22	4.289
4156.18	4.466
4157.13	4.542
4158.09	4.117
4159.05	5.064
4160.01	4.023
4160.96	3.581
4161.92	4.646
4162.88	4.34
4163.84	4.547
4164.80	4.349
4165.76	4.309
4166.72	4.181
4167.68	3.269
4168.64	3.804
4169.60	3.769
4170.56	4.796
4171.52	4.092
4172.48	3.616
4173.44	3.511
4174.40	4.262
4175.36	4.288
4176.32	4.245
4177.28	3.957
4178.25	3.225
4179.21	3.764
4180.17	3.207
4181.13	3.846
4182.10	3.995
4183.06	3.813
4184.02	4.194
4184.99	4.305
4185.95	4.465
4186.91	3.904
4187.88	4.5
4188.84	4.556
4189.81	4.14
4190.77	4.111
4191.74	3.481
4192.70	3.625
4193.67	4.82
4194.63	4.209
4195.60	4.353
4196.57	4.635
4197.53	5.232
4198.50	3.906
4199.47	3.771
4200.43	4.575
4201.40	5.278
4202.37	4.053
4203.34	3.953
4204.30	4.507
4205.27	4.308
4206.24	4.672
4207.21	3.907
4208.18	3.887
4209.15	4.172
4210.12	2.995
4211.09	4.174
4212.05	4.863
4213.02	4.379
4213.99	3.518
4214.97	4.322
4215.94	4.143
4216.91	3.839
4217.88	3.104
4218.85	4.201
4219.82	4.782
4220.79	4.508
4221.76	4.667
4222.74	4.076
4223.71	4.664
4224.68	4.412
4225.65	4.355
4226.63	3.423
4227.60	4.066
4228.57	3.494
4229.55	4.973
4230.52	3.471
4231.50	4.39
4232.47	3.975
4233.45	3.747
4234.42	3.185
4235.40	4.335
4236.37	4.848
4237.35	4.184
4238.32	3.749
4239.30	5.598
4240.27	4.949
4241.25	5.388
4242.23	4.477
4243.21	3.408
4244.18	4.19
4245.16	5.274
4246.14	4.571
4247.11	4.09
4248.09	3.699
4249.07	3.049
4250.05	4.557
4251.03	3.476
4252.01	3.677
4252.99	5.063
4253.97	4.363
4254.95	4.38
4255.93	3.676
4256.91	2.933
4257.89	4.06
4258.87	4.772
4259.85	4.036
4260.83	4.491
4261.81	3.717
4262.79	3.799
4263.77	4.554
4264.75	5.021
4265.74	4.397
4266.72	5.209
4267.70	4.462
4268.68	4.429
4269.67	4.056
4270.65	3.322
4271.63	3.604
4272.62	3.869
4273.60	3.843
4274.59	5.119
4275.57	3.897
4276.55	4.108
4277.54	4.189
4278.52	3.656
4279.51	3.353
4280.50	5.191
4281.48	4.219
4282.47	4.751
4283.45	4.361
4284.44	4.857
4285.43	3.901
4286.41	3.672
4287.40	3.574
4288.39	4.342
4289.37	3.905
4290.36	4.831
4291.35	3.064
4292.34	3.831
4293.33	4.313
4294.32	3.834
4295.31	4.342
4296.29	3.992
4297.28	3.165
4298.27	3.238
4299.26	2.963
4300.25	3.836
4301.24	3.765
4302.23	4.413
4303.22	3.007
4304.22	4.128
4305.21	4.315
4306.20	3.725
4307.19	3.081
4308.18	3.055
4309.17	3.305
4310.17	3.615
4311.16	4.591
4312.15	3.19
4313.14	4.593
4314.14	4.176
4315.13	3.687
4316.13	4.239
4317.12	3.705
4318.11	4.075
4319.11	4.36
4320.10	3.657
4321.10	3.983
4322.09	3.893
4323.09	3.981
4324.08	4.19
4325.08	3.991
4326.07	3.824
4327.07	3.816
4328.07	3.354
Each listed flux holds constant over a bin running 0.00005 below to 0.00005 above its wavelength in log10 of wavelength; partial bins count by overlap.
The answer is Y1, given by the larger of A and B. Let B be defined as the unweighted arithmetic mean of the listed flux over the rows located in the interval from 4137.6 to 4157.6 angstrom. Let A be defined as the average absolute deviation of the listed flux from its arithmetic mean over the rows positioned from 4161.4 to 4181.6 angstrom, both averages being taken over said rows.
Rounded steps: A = 0.39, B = 4.28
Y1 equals 4.28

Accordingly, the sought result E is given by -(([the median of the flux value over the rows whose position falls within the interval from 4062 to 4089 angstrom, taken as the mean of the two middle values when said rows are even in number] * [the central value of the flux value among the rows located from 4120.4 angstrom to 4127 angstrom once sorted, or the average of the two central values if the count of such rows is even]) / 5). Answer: -3.5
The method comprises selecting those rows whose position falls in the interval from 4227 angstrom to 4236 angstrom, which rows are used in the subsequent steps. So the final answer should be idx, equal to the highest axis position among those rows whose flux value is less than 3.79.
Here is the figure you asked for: 4234.42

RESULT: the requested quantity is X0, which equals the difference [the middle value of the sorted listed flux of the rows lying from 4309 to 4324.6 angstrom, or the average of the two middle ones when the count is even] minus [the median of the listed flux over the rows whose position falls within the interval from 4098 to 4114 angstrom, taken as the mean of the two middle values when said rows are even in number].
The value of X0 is 0.34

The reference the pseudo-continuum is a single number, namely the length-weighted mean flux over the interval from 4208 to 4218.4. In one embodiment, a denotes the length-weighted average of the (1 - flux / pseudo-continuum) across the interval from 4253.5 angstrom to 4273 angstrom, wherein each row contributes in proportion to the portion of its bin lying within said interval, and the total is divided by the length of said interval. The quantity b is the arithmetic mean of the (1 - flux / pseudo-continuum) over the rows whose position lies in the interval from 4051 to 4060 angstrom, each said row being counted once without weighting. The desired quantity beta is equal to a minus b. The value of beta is 0.12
